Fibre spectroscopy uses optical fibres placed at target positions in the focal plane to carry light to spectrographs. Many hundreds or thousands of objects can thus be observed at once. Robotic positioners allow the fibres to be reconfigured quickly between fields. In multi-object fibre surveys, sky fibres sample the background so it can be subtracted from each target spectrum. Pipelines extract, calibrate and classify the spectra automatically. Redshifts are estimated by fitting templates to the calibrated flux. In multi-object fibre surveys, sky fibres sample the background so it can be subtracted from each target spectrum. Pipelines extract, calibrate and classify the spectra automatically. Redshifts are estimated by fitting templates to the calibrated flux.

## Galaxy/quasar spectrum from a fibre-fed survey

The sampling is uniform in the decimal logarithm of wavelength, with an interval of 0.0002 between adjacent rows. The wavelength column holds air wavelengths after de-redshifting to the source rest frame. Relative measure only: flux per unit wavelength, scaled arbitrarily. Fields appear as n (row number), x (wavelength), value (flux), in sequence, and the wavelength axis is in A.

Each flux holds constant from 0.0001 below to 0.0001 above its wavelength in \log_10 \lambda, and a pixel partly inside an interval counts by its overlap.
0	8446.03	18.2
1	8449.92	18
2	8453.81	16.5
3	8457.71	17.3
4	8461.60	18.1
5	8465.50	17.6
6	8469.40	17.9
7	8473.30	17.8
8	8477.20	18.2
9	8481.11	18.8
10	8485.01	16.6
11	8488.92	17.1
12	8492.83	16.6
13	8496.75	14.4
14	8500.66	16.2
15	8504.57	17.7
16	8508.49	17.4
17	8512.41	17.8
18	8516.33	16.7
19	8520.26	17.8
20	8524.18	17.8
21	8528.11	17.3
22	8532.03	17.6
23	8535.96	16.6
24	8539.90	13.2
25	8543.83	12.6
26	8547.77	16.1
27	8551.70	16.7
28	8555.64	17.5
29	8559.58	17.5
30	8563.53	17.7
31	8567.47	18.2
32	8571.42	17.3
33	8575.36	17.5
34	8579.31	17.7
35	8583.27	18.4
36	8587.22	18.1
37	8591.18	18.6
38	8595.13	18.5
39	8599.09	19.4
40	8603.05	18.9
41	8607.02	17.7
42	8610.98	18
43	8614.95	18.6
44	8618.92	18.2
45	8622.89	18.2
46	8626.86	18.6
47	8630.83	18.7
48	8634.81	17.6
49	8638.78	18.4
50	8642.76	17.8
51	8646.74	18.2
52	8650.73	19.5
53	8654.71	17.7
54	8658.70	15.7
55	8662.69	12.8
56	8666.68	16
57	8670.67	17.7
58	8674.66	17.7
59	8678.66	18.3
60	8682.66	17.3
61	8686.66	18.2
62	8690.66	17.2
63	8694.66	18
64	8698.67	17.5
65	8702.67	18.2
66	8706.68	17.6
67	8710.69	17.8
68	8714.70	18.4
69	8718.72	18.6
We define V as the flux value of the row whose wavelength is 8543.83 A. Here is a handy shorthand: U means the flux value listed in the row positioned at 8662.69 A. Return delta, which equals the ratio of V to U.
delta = 0.98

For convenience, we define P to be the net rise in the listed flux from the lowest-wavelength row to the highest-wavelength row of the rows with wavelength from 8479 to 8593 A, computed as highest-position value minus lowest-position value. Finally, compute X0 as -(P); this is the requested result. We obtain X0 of 0.2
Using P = -0.2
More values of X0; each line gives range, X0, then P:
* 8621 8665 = 5.4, -5.4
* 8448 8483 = -0.8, 0.8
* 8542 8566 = -5.1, 5.1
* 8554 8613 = -0.5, 0.5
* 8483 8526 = -1.2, 1.2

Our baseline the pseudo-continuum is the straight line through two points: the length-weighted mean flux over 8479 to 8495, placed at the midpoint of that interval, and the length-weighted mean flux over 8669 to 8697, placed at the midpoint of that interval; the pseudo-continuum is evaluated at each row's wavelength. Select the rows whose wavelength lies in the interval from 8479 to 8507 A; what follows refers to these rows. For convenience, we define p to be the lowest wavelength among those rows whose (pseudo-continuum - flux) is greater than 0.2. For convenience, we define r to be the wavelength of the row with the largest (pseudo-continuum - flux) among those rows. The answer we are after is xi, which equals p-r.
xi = -11.7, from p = 8485.01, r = 8496.75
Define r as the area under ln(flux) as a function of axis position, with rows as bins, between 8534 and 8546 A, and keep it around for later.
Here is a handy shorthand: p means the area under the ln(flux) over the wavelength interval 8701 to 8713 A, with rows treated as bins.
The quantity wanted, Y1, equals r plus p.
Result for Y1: 66.3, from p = 34.6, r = 31.7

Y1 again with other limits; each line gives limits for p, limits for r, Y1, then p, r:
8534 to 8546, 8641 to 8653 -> 66.7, 31.7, 35.0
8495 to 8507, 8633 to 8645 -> 68.0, 33.4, 34.7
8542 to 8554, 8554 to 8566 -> 67.0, 32.6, 34.4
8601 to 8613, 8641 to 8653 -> 69.8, 34.8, 35.0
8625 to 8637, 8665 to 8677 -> 69.0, 34.9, 34.1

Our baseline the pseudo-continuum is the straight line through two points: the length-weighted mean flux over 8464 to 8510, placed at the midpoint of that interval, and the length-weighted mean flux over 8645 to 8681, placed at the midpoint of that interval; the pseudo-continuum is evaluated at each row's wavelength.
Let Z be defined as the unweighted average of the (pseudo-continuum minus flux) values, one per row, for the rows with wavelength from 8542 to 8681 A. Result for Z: -0.5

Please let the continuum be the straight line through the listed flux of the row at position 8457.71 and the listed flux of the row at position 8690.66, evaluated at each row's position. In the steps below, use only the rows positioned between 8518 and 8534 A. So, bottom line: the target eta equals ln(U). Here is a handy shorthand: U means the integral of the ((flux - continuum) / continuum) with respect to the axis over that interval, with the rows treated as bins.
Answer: -1.2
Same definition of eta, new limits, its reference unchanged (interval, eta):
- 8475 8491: -1.0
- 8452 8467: -2.7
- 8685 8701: -0.7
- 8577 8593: -0.1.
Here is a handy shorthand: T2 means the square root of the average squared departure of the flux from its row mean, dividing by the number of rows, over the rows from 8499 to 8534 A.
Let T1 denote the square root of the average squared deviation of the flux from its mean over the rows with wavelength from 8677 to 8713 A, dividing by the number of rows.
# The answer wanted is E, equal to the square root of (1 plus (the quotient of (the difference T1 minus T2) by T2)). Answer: 0.85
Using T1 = 0.4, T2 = 0.53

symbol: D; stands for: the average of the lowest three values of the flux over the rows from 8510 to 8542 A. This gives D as 15.5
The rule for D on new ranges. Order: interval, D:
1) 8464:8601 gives 13.4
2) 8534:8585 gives 14.0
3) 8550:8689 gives 14.8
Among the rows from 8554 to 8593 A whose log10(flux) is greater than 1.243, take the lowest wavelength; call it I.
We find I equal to 8555.64 A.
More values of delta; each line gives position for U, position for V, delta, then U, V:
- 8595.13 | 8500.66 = 0.88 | 18.5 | 16.2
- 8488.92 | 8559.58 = 1.02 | 17.1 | 17.5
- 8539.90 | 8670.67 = 1.34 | 13.2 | 17.7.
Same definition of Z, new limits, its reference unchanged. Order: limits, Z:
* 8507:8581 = 0.2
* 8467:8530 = -0.1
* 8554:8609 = -1.0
